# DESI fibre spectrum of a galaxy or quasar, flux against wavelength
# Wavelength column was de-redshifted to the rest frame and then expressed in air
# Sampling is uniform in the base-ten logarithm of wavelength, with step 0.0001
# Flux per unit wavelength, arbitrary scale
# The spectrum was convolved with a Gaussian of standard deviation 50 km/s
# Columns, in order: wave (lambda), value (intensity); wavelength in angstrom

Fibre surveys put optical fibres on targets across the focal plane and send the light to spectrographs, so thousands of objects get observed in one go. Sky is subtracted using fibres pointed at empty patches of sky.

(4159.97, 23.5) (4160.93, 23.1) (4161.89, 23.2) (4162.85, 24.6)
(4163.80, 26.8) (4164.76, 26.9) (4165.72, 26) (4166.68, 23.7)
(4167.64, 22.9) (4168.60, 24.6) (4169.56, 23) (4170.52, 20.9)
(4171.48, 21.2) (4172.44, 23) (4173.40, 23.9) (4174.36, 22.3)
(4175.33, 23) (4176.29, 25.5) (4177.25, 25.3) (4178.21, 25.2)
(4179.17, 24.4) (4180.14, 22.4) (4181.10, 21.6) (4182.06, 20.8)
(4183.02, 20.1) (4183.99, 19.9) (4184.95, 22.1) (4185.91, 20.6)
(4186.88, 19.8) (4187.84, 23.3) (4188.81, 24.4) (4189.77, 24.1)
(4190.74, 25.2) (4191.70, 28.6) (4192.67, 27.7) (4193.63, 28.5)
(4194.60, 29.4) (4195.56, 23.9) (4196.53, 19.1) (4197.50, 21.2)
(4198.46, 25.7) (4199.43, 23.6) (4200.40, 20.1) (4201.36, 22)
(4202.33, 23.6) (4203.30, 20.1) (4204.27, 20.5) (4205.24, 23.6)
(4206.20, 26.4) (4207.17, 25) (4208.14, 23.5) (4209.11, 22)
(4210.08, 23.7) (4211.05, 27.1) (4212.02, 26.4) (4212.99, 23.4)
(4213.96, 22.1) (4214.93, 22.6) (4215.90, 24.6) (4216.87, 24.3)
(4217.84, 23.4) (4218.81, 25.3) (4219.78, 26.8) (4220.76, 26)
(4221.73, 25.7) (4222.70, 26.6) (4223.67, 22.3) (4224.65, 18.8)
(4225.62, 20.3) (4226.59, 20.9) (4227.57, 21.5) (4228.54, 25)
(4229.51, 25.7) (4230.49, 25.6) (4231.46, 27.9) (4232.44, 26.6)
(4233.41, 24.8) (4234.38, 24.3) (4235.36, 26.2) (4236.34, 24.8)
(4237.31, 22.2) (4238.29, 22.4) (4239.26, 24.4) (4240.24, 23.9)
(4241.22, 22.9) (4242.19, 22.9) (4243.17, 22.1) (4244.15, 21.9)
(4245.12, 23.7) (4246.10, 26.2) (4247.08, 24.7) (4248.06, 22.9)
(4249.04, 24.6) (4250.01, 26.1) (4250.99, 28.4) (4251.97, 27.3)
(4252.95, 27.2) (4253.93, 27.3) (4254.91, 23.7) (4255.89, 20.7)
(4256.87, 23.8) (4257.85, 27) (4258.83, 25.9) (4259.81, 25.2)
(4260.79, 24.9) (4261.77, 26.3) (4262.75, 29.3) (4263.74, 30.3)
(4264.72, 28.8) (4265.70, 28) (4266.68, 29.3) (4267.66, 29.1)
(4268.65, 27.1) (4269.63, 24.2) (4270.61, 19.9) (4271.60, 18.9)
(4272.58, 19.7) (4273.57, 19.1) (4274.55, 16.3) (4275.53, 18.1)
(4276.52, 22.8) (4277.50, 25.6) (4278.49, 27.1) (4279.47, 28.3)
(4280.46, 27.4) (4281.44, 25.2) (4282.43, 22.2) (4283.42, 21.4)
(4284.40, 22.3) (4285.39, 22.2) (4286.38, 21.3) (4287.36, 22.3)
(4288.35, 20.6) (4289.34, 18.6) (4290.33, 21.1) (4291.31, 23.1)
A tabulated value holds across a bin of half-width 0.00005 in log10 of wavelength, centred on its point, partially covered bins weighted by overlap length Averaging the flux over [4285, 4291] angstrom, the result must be 21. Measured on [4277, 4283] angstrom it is 26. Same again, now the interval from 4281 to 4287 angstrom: 22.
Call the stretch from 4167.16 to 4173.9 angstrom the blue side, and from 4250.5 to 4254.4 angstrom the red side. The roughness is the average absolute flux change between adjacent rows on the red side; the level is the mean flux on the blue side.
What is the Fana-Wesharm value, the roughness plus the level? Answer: 23.2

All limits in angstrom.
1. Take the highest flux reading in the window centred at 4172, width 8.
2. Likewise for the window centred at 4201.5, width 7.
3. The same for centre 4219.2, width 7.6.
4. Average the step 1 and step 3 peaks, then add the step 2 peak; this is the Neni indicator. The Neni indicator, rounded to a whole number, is 51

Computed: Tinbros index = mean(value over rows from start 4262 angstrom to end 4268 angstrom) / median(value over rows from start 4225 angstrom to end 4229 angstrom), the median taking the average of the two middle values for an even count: 1.37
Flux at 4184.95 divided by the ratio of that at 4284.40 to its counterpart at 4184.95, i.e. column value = 21.9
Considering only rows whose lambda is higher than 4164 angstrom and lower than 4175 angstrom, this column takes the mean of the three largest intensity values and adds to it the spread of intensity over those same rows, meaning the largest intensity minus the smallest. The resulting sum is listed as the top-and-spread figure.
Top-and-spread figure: 31.8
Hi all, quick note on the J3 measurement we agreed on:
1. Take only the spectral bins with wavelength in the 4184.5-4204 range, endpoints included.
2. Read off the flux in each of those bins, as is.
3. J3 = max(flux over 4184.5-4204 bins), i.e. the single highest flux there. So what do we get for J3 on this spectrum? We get 29.4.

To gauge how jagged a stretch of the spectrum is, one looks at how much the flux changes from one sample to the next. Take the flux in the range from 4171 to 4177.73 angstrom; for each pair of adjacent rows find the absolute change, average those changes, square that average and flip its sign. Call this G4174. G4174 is -1.6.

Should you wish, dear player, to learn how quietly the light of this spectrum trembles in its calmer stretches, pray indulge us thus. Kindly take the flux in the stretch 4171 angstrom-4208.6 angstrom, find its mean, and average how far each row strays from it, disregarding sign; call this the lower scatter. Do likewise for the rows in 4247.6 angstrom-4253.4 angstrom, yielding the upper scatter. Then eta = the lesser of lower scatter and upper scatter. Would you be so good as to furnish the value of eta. 1.6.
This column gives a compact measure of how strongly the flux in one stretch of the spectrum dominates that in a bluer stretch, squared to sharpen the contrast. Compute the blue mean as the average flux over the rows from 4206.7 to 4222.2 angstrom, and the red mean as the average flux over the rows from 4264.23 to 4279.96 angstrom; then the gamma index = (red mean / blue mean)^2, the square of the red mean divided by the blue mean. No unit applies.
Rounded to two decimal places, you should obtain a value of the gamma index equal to 0.95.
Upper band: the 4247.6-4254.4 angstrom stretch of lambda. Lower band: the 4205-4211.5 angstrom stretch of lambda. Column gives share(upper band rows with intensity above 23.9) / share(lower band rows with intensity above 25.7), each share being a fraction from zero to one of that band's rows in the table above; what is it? 3.0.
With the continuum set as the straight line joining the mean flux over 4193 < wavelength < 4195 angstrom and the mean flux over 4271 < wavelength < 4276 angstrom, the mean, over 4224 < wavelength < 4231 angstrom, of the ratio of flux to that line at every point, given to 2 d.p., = 0.92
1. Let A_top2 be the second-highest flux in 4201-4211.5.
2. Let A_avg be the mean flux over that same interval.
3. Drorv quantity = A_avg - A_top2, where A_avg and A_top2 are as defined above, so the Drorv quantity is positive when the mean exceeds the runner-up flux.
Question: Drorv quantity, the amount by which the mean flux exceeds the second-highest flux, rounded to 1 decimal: -3.0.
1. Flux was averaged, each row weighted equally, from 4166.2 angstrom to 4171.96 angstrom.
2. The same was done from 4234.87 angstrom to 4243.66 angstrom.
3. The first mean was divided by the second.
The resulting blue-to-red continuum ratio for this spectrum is 0.97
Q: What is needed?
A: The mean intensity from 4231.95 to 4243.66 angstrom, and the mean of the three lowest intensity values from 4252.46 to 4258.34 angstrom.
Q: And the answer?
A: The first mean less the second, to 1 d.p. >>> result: 1.2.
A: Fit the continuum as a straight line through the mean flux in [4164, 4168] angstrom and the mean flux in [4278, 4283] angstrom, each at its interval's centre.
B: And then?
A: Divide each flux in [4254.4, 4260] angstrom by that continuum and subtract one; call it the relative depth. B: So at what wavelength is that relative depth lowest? 4255.89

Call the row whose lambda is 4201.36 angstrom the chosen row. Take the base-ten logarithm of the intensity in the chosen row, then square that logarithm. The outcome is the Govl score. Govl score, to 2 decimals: 1.80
